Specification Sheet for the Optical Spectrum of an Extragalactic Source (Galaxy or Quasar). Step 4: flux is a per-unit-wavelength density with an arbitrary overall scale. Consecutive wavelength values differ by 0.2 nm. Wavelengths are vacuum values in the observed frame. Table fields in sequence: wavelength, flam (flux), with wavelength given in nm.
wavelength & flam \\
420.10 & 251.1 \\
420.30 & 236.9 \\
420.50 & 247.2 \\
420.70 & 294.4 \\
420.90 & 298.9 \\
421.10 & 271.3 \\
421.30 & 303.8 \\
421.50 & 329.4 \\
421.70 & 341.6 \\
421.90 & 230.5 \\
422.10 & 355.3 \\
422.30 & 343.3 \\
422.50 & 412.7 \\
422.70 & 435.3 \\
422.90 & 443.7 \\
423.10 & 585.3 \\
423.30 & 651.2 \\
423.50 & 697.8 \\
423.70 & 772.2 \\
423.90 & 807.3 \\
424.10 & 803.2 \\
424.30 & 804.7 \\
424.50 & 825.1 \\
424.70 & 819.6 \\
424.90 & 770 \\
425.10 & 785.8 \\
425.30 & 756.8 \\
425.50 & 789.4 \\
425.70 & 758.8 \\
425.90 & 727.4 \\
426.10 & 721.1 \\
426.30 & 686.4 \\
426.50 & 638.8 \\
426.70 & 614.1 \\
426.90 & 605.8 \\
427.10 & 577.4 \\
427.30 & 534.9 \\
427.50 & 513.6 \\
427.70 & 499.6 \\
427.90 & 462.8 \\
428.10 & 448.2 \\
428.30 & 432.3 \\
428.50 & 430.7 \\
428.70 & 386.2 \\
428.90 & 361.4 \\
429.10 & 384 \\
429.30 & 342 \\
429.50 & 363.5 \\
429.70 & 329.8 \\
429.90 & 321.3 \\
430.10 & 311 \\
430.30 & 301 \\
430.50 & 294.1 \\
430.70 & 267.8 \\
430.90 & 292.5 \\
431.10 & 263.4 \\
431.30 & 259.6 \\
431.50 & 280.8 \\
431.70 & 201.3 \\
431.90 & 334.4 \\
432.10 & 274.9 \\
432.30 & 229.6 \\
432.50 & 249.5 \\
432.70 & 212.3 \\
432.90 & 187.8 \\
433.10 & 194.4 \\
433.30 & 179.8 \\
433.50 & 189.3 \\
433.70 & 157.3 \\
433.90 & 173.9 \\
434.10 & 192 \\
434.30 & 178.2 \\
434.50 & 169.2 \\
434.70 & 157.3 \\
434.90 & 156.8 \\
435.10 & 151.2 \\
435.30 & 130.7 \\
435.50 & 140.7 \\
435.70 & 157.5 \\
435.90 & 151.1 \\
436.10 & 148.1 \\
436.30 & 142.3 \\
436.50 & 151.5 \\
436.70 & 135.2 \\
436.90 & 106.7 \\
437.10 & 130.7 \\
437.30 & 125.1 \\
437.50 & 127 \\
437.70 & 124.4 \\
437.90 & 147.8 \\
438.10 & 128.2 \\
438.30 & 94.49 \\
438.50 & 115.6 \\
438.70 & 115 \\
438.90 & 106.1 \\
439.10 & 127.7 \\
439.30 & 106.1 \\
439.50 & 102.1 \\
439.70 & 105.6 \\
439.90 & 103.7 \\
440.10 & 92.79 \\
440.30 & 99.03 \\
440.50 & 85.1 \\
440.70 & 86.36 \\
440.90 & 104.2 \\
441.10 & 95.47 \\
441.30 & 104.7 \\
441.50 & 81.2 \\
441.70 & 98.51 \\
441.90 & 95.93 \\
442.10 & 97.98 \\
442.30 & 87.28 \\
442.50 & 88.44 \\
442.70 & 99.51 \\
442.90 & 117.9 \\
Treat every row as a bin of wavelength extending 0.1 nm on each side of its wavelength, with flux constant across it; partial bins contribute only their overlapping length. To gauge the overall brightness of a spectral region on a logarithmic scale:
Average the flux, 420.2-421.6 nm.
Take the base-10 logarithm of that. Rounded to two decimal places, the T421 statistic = 2.45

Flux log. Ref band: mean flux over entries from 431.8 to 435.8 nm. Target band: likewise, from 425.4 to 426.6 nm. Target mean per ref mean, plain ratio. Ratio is 4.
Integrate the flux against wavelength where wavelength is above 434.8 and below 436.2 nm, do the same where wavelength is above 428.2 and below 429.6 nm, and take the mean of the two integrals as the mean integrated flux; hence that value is 374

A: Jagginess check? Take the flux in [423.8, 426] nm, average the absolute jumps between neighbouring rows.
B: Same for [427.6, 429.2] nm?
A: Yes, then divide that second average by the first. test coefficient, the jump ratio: 1.04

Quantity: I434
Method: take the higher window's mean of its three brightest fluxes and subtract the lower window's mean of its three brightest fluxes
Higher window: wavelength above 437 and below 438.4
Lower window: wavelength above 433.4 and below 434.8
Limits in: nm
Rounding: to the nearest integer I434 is -51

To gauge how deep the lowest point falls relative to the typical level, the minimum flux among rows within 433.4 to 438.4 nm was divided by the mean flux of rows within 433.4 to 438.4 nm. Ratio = 0.64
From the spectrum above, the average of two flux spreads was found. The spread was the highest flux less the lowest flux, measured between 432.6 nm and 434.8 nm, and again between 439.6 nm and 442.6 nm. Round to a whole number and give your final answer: 40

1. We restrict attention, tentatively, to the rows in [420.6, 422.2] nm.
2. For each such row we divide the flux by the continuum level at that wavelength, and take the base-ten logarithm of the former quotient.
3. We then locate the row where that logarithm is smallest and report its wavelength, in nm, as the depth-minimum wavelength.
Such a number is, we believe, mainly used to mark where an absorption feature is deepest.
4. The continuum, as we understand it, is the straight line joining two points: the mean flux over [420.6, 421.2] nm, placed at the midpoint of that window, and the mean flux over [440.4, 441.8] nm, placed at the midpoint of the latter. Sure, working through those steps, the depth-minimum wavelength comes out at 421.90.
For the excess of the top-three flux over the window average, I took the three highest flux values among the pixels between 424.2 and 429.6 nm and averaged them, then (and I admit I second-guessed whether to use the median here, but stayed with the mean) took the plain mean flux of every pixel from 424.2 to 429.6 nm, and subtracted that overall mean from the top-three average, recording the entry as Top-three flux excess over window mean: 222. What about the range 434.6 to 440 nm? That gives 28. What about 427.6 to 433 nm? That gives 147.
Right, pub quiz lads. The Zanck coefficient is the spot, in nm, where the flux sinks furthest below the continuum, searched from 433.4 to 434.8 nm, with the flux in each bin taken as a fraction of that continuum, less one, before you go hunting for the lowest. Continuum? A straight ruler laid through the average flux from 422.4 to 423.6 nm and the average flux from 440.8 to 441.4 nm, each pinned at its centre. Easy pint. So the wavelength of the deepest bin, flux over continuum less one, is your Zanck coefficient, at 433.70 nm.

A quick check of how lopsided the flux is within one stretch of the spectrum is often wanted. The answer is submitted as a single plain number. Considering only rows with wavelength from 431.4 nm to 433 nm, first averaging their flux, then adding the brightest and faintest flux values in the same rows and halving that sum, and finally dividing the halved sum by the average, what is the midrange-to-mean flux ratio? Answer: 1.06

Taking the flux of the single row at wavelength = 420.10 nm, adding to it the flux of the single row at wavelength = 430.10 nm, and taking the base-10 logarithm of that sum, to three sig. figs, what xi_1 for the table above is 2.75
